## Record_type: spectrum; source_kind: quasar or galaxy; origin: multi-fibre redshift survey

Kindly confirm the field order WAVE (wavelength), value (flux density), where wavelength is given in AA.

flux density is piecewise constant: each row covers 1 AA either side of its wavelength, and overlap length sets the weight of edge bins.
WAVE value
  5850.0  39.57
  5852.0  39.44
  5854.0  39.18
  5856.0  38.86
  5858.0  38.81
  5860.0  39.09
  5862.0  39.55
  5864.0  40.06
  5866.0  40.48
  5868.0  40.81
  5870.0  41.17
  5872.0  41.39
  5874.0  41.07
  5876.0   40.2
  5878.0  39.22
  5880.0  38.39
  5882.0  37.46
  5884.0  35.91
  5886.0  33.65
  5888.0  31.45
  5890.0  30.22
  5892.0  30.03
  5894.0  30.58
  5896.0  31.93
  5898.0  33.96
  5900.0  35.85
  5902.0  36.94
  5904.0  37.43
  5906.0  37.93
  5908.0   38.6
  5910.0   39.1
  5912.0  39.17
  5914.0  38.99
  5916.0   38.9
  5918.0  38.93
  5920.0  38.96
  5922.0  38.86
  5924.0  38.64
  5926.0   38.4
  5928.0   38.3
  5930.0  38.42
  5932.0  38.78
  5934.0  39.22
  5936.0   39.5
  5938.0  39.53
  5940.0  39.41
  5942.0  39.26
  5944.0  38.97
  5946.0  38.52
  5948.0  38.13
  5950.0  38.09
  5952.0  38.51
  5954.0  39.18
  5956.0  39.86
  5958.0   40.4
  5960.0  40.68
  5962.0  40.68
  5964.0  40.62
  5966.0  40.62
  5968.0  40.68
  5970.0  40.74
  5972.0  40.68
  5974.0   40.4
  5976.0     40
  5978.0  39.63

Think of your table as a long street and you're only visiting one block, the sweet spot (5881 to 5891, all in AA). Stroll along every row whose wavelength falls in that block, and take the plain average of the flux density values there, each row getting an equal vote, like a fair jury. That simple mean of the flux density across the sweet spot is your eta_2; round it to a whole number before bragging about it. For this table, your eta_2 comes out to 34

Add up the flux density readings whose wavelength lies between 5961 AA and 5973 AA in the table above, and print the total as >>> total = 244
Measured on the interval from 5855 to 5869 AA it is 278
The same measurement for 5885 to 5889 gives 65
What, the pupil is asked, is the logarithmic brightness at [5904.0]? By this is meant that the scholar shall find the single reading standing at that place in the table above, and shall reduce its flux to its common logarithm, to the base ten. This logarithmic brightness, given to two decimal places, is 1.57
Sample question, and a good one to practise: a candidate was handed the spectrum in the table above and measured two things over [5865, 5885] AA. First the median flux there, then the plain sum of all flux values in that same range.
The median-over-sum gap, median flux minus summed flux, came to -356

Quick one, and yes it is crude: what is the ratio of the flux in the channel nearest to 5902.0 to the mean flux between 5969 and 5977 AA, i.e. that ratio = 0.91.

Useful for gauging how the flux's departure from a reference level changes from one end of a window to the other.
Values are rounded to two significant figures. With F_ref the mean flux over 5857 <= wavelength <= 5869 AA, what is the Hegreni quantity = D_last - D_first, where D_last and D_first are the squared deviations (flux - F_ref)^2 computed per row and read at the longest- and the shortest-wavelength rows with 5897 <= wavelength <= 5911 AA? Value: -34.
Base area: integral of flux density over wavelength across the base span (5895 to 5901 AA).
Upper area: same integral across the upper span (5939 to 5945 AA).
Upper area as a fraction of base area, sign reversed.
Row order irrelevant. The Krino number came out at -1.16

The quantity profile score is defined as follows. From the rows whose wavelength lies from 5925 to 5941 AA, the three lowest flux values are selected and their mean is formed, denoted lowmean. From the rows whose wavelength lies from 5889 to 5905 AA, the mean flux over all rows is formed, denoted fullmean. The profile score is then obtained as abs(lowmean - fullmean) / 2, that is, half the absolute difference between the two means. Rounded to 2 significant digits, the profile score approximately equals 2.5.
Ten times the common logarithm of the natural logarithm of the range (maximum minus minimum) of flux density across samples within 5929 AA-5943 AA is -10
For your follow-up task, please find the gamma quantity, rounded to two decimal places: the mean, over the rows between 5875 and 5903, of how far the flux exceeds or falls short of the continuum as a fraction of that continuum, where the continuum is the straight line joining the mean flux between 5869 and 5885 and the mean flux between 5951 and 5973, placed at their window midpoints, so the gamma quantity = -0.12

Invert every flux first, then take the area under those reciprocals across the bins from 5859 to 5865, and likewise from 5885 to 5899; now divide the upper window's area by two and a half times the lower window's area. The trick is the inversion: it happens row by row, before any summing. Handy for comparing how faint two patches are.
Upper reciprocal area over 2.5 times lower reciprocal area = 1.17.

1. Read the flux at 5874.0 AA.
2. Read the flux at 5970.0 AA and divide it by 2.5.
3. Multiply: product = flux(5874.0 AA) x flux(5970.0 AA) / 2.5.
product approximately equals 669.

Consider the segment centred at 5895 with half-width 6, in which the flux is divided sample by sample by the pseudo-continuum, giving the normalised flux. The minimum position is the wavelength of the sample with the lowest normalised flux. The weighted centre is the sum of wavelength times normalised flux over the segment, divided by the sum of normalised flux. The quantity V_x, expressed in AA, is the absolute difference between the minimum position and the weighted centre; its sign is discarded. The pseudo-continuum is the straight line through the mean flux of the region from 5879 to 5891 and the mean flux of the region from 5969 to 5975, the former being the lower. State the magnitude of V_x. 3.2 AA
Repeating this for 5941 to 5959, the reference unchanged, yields 0.0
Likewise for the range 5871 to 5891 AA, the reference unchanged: 9.6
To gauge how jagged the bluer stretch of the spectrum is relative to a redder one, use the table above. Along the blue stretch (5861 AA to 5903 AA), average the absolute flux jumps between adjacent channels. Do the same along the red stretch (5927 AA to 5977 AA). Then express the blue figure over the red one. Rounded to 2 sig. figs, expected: 3.9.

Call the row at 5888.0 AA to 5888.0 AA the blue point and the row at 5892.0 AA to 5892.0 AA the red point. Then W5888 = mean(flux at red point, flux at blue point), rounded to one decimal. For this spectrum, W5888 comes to 30.7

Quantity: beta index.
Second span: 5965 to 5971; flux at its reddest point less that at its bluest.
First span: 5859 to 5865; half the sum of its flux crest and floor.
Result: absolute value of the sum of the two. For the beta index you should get 39.7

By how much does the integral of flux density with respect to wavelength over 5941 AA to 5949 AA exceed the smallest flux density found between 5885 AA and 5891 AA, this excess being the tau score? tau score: 280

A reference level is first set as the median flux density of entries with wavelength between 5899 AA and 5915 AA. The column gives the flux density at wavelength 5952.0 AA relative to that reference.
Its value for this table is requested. 0.2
